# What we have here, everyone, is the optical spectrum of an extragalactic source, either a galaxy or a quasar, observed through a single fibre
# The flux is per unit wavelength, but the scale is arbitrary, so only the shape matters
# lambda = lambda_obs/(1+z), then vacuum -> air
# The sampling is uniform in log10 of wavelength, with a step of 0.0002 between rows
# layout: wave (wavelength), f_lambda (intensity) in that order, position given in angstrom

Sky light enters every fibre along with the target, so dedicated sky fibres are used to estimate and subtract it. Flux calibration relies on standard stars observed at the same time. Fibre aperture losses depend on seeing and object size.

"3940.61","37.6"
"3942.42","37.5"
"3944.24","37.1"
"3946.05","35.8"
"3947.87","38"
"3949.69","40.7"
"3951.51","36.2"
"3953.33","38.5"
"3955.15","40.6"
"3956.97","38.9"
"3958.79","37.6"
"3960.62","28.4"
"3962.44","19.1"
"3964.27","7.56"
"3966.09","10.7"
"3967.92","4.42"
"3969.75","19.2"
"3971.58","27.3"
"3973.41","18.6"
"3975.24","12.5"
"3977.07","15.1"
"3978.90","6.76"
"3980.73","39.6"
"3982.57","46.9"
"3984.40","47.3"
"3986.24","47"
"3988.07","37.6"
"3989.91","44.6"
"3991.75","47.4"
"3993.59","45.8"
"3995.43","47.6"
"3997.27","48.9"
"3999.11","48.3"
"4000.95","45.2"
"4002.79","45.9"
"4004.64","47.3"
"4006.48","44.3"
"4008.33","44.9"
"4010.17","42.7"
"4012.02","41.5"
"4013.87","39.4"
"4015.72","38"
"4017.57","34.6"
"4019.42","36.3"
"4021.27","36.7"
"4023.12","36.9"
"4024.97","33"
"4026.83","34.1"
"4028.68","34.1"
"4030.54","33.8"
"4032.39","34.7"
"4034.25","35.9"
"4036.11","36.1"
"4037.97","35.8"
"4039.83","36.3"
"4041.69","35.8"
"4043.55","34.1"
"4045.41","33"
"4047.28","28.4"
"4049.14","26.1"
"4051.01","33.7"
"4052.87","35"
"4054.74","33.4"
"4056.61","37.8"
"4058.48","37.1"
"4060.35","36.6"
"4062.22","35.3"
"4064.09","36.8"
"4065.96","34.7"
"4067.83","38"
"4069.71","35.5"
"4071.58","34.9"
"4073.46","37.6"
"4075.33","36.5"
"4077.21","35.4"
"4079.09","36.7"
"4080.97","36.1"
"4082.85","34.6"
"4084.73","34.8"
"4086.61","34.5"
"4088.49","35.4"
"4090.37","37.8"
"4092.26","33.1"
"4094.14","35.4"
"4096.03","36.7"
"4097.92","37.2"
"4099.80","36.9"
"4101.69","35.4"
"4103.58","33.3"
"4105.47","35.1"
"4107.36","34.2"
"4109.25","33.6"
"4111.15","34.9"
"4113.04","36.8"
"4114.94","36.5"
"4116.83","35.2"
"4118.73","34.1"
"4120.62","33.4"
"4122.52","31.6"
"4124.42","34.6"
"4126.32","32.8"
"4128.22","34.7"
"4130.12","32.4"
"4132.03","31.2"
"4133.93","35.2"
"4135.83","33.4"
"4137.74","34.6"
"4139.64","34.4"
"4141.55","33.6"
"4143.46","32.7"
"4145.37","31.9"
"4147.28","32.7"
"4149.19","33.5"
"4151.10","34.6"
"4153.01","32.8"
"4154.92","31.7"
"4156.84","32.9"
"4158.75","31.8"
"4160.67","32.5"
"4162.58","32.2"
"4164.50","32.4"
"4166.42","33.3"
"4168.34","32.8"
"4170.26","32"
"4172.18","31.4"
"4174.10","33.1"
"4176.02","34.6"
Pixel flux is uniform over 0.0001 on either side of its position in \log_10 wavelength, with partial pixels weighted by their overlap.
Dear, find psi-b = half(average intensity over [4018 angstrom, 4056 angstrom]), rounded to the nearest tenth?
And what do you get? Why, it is 17.1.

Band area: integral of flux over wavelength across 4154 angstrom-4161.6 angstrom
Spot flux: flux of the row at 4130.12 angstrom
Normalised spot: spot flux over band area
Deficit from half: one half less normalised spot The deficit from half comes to 0.37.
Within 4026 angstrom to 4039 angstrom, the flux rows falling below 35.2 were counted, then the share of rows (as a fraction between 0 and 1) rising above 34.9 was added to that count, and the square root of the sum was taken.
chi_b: 2.10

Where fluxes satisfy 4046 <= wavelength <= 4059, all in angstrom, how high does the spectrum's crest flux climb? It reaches 37.8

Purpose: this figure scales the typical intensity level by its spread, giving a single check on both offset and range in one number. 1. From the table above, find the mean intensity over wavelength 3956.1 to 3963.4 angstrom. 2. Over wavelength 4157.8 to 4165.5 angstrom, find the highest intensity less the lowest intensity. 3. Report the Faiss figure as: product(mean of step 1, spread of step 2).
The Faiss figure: 22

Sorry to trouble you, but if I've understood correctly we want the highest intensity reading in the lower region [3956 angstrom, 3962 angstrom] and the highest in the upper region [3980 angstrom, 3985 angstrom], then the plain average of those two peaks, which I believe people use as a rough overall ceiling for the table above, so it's 43.1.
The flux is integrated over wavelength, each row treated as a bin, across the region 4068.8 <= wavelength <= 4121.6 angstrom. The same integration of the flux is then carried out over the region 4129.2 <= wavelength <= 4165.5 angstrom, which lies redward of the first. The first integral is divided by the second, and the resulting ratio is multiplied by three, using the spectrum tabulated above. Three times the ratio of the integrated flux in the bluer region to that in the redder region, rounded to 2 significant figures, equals 4.7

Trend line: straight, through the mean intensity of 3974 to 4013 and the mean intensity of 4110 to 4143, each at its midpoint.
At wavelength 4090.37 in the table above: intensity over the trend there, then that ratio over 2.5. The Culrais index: 0.423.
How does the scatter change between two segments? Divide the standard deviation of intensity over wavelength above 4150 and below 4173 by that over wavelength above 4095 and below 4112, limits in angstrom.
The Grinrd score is 0.6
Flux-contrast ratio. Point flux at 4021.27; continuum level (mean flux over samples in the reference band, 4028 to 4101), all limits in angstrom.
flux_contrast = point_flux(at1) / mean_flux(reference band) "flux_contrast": 1.04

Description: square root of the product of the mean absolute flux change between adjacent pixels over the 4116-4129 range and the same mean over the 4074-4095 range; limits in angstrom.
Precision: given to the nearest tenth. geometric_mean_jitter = 1.6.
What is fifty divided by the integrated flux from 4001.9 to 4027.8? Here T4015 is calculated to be 0.0487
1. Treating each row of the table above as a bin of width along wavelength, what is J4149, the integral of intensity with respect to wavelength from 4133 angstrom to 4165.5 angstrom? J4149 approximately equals 1076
